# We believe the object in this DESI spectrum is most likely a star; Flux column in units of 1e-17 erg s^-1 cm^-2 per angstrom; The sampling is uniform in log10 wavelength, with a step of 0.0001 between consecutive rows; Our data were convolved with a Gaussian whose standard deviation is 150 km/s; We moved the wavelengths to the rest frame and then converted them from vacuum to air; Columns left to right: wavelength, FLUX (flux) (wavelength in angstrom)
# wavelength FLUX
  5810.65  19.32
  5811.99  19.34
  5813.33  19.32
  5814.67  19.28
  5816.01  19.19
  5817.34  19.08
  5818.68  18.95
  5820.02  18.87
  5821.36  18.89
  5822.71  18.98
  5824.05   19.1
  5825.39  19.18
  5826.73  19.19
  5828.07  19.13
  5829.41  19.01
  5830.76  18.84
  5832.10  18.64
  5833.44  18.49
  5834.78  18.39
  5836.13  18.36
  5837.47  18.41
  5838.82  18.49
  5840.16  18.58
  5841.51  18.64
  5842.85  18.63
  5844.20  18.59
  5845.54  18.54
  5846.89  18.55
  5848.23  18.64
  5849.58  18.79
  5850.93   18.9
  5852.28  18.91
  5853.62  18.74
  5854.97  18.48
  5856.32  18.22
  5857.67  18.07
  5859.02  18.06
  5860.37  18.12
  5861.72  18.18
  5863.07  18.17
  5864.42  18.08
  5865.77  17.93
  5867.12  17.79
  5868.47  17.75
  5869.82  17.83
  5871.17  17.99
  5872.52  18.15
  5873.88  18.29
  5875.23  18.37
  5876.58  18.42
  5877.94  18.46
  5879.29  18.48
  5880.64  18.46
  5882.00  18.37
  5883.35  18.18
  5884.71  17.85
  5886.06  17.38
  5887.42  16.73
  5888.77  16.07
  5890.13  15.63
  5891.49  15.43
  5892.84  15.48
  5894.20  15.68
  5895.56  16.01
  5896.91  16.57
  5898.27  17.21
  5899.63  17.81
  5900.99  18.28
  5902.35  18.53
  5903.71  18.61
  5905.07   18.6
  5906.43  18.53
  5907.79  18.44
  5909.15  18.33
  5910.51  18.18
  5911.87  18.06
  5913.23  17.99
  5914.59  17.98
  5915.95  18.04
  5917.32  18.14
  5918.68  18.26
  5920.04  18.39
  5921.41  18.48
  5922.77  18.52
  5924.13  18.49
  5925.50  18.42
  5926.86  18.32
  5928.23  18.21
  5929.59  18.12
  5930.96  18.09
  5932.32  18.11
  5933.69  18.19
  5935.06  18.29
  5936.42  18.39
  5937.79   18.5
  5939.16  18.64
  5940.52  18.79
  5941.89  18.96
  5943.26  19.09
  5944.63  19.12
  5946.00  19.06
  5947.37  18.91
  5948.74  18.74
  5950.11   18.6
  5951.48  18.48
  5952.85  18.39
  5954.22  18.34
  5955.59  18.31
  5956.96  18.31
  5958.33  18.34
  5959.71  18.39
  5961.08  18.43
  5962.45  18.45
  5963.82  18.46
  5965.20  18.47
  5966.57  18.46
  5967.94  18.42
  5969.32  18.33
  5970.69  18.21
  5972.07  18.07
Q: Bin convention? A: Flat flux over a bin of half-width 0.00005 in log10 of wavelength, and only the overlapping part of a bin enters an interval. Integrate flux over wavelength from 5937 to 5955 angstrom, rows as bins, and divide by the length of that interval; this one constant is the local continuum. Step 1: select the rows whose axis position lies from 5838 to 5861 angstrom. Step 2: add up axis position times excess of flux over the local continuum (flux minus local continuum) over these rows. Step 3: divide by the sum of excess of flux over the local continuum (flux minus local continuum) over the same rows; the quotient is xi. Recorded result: 5853.8 angstrom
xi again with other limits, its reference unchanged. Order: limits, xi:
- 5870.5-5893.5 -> 5887.1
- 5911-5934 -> 5922.2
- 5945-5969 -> 5960.6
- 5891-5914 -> 5897.2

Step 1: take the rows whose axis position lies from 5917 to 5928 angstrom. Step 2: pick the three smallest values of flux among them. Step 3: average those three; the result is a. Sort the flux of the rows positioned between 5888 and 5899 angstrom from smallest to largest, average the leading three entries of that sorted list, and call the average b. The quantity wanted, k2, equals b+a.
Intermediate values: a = 18.2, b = 15.5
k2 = 33.8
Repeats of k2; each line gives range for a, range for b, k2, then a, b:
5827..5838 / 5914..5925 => 36.4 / 18.4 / 18.1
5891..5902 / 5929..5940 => 33.6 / 15.5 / 18.1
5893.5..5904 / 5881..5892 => 31.8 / 16.1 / 15.7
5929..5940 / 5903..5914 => 36.2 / 18.1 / 18.1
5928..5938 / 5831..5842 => 36.5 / 18.1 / 18.4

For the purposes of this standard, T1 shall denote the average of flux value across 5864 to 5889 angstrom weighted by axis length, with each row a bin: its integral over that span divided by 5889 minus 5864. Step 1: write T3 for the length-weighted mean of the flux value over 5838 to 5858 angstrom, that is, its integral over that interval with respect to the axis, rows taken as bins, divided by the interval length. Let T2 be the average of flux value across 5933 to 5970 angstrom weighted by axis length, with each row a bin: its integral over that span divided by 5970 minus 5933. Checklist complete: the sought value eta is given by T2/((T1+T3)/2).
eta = 1.01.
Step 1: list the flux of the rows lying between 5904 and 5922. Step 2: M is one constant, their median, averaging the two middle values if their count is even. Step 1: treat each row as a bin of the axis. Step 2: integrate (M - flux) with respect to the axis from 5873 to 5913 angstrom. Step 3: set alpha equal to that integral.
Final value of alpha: 26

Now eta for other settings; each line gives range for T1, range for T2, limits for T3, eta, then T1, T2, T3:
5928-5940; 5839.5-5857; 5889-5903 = 1.07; 18.3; 18.6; 16.6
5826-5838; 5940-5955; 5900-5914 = 1.01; 18.7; 18.8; 18.3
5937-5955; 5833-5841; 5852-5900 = 1.01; 18.7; 18.4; 17.6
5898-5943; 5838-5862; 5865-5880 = 1.02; 18.3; 18.5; 18.1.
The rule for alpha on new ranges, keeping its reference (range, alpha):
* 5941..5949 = -6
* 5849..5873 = 1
